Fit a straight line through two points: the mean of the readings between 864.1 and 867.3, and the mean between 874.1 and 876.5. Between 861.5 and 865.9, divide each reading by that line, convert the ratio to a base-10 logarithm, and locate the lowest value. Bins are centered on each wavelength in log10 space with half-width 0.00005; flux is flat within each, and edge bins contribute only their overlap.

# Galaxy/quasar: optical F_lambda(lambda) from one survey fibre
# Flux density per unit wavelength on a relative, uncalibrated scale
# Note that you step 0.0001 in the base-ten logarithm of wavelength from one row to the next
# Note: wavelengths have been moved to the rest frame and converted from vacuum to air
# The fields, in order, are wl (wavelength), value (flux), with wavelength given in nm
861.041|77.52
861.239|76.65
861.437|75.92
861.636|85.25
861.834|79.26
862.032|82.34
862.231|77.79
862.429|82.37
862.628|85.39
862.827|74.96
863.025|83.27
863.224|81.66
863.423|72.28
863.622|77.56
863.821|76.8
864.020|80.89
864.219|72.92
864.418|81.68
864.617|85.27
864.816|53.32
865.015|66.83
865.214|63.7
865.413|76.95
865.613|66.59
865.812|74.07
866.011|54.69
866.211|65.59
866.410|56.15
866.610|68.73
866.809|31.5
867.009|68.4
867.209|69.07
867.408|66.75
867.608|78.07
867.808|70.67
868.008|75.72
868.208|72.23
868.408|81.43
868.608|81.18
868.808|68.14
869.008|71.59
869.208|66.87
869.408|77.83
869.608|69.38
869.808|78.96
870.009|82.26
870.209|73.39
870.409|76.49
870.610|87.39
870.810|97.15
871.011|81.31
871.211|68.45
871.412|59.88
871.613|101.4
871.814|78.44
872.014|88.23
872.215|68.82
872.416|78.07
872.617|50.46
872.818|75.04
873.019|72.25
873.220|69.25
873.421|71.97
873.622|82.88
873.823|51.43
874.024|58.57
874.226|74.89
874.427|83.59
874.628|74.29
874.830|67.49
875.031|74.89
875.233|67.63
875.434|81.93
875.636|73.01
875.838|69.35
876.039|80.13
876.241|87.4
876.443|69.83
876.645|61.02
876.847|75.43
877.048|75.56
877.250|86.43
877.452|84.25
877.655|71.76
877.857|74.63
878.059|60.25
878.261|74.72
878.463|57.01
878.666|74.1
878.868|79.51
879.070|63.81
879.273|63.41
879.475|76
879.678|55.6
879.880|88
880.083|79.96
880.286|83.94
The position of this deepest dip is 864.816 nm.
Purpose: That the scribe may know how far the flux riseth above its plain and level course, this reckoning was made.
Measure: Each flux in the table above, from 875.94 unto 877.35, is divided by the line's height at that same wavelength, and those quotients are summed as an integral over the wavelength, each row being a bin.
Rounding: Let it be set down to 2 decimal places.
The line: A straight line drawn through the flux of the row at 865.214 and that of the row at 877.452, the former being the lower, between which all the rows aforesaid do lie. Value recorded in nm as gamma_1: 1.30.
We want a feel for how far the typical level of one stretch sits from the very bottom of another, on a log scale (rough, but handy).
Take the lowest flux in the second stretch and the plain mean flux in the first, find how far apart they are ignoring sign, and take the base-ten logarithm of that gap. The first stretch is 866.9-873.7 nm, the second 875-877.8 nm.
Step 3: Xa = 1.15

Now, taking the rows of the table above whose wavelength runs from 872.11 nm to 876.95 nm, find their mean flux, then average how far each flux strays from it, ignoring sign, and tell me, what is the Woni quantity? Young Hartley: 6.9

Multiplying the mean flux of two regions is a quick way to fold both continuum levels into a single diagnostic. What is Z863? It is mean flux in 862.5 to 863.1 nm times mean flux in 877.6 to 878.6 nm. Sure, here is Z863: 5496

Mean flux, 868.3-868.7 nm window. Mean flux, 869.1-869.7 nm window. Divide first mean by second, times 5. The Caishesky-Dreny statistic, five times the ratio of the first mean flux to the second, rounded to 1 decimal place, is 5.7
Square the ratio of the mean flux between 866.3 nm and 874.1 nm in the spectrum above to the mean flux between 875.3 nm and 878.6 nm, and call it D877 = 0.96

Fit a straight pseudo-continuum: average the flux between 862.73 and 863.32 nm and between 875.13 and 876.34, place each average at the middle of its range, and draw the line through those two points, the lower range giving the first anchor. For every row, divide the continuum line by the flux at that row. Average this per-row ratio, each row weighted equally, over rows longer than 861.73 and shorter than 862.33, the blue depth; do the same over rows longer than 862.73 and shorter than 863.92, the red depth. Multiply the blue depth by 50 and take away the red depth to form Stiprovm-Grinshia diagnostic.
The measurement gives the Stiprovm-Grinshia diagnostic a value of 49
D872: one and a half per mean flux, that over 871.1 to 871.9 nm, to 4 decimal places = 0.0195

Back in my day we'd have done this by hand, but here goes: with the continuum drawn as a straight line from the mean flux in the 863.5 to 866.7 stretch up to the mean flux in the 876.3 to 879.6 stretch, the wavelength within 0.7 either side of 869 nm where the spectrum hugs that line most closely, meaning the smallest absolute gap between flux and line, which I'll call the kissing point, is 869.008 nm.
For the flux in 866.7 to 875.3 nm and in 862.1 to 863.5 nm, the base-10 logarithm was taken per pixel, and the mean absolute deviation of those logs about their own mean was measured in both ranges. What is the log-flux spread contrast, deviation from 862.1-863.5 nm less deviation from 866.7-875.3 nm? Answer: -0.03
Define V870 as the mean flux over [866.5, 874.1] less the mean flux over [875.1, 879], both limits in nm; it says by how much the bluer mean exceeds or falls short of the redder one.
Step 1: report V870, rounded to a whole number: -1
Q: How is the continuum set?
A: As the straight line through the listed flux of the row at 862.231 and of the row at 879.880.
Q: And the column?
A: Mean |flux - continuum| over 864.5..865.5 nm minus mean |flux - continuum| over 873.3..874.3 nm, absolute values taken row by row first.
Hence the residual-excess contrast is -4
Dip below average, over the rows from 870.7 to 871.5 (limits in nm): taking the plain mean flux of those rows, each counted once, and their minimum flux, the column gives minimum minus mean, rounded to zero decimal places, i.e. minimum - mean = -17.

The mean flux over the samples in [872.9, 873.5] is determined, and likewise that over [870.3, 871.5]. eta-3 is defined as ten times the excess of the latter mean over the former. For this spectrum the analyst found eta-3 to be 73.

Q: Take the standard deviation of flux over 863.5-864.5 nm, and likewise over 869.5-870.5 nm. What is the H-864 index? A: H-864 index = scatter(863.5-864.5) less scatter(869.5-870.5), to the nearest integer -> -1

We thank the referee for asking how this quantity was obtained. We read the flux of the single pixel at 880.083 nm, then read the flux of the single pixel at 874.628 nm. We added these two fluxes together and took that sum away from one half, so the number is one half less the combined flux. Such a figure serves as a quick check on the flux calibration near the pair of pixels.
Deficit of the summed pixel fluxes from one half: -154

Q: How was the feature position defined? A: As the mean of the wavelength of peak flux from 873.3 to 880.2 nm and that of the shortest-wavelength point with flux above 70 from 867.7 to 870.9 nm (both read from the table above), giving 873.84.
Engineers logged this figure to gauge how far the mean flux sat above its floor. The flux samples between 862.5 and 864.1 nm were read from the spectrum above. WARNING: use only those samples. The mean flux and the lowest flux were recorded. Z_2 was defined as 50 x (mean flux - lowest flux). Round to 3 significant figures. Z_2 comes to 341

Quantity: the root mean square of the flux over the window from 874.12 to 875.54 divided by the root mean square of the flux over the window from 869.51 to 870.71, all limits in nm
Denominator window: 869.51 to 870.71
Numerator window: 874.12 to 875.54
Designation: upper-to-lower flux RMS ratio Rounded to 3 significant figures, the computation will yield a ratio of 0.961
